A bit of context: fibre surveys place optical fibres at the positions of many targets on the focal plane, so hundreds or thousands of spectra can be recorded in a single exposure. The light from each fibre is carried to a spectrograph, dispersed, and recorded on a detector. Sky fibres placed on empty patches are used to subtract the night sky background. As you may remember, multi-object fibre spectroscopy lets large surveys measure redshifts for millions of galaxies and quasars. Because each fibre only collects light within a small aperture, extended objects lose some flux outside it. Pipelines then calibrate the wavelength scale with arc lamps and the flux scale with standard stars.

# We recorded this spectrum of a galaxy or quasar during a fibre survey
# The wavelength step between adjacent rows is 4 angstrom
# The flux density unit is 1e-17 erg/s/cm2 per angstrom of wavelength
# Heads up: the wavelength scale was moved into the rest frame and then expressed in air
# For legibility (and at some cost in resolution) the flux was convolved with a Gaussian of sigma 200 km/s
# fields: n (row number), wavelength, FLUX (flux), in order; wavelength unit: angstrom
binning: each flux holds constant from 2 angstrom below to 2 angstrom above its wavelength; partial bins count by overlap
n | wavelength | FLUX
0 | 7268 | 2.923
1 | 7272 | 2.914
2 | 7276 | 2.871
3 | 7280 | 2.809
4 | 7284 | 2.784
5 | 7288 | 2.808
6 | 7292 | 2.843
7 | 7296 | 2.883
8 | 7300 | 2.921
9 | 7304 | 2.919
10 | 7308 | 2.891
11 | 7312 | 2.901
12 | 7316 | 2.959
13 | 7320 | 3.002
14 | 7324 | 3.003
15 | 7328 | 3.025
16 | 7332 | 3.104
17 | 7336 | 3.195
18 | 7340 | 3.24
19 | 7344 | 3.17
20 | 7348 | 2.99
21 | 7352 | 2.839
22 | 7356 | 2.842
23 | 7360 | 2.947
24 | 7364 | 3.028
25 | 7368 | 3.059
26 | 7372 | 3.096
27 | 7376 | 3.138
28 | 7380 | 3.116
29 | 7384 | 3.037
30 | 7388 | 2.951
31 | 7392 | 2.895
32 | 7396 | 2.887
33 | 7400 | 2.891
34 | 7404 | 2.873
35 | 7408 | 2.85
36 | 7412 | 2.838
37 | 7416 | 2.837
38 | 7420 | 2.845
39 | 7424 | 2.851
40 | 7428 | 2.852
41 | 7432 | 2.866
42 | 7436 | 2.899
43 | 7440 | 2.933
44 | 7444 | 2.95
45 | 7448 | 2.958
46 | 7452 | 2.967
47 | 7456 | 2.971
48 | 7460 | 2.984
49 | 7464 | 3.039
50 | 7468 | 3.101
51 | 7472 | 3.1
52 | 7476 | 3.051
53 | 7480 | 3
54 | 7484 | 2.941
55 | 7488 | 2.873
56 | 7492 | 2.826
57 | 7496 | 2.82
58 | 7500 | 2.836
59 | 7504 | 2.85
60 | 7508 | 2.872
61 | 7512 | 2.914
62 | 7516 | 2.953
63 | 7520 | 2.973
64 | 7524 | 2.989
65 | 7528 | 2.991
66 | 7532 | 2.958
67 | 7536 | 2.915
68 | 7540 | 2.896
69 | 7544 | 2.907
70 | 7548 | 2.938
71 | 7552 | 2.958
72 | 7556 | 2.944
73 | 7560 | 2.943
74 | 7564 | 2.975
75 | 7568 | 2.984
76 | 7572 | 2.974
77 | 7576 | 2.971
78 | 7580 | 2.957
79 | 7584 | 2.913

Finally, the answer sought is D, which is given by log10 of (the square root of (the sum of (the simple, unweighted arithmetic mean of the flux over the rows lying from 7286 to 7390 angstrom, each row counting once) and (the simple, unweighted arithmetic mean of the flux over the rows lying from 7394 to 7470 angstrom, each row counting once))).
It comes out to 0.386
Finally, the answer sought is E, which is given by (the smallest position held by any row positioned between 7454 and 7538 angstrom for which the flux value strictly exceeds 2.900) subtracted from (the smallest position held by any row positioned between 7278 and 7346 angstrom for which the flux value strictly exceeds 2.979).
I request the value -136 angstrom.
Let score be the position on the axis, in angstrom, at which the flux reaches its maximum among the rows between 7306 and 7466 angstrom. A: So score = 7340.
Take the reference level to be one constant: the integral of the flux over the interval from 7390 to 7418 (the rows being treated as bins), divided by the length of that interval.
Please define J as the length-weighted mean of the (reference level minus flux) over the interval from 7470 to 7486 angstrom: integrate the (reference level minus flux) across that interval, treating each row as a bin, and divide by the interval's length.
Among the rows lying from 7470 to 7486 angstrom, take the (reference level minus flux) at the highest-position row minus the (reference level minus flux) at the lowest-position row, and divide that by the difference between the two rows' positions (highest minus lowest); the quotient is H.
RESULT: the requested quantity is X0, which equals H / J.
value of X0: -0.09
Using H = 0.013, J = -0.16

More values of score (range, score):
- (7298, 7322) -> 7320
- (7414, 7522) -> 7468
